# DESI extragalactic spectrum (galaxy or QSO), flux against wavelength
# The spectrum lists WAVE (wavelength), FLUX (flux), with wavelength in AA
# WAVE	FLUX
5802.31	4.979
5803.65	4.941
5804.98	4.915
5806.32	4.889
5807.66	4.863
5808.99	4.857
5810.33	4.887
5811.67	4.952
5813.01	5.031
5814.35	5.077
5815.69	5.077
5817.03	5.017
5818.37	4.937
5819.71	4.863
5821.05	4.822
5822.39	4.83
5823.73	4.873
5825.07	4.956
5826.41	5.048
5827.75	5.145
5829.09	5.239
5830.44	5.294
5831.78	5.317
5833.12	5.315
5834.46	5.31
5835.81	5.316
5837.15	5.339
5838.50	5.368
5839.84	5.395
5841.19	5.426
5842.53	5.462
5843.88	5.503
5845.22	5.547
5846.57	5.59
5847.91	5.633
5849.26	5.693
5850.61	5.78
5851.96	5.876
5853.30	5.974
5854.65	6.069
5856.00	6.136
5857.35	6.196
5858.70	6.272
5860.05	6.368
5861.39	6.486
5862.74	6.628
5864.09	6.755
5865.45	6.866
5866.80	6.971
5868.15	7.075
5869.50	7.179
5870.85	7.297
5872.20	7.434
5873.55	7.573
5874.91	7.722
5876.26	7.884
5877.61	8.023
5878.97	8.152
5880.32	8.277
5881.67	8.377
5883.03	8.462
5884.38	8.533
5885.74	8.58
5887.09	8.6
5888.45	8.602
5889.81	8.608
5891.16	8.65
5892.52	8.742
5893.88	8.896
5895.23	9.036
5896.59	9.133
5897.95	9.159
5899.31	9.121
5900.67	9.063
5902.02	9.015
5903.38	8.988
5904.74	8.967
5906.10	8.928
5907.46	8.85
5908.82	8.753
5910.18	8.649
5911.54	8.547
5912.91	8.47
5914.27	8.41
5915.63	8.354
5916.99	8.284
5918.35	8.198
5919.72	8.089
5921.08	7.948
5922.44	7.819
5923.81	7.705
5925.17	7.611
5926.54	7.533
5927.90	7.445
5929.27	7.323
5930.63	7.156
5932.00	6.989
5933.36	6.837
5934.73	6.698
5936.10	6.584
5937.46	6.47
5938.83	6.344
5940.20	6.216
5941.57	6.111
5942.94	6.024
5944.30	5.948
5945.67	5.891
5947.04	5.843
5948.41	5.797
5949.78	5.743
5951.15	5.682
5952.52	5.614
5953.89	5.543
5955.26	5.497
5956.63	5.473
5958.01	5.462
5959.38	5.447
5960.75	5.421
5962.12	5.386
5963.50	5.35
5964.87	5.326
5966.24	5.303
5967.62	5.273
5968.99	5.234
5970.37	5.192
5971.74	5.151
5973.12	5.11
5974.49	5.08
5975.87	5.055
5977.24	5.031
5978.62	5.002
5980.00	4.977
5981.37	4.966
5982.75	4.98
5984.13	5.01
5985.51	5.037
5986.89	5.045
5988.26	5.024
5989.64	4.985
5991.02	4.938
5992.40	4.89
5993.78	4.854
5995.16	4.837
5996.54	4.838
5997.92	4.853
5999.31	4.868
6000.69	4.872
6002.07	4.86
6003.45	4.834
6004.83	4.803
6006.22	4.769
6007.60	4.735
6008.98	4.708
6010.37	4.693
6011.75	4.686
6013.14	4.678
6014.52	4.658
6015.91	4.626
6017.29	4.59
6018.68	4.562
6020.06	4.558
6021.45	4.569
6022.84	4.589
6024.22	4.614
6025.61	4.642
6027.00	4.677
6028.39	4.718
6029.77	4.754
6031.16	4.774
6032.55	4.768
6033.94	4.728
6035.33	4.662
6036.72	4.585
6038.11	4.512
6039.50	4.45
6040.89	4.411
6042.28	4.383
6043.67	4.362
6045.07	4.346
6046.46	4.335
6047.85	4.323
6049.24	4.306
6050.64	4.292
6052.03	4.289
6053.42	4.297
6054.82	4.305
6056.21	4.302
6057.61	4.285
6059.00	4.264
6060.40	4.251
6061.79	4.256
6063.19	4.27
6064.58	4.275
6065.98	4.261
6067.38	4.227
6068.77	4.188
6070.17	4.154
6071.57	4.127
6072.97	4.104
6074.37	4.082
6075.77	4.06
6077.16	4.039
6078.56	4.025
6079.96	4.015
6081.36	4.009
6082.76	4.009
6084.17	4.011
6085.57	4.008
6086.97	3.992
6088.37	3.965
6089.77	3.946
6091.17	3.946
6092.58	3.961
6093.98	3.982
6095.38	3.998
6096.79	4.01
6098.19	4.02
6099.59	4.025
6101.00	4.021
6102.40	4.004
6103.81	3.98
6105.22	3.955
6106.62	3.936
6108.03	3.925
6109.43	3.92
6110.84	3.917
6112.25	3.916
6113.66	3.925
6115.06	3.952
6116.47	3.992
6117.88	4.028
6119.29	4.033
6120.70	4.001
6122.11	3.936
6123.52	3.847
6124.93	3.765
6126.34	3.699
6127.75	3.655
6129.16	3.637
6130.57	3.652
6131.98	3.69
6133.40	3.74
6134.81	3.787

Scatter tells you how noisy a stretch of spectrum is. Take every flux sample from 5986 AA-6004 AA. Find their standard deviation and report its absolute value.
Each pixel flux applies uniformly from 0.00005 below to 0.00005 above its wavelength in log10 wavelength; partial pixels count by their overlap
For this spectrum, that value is 0.07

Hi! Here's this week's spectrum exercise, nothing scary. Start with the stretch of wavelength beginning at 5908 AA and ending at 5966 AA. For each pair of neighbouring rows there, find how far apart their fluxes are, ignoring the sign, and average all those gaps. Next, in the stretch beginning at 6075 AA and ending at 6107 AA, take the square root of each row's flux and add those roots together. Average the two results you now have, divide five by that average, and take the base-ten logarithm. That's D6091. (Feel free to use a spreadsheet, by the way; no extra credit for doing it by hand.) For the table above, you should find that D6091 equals -0.7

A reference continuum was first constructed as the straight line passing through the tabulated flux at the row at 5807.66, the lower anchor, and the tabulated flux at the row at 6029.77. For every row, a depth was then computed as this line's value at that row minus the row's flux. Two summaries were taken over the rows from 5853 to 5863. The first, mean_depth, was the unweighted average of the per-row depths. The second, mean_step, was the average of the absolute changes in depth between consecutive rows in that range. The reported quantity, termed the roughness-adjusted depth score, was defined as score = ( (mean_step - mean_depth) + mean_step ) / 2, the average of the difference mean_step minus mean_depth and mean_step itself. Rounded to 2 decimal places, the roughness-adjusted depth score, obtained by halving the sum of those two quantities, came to 0.81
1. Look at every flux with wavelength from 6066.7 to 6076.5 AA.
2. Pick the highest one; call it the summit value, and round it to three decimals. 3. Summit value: 4.227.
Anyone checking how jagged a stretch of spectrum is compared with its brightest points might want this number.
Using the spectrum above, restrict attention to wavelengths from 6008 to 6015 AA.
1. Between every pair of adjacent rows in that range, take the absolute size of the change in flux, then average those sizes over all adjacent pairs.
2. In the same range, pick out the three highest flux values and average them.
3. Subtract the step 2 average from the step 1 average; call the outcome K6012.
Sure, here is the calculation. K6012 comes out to -4.7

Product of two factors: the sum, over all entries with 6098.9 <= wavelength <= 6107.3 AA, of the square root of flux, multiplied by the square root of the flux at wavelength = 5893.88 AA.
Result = 35.7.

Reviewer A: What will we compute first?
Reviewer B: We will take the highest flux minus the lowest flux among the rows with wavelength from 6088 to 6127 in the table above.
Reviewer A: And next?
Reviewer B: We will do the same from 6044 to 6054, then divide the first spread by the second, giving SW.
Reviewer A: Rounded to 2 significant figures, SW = 5.9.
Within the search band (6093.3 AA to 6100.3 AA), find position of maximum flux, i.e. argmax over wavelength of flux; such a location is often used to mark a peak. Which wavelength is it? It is 6099.59 AA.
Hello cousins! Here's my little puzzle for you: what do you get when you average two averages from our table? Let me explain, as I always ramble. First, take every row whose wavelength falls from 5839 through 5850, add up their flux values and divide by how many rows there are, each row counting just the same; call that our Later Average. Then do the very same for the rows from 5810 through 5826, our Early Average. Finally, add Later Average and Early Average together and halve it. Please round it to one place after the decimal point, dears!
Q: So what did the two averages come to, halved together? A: 5.2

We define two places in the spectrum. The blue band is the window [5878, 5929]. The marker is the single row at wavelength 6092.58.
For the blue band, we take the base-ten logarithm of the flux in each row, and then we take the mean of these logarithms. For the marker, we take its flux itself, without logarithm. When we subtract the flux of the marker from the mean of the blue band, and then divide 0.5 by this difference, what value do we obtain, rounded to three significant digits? -0.165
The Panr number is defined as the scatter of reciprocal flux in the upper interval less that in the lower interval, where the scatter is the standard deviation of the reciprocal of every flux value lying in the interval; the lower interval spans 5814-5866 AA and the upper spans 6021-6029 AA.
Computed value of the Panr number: -0.015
